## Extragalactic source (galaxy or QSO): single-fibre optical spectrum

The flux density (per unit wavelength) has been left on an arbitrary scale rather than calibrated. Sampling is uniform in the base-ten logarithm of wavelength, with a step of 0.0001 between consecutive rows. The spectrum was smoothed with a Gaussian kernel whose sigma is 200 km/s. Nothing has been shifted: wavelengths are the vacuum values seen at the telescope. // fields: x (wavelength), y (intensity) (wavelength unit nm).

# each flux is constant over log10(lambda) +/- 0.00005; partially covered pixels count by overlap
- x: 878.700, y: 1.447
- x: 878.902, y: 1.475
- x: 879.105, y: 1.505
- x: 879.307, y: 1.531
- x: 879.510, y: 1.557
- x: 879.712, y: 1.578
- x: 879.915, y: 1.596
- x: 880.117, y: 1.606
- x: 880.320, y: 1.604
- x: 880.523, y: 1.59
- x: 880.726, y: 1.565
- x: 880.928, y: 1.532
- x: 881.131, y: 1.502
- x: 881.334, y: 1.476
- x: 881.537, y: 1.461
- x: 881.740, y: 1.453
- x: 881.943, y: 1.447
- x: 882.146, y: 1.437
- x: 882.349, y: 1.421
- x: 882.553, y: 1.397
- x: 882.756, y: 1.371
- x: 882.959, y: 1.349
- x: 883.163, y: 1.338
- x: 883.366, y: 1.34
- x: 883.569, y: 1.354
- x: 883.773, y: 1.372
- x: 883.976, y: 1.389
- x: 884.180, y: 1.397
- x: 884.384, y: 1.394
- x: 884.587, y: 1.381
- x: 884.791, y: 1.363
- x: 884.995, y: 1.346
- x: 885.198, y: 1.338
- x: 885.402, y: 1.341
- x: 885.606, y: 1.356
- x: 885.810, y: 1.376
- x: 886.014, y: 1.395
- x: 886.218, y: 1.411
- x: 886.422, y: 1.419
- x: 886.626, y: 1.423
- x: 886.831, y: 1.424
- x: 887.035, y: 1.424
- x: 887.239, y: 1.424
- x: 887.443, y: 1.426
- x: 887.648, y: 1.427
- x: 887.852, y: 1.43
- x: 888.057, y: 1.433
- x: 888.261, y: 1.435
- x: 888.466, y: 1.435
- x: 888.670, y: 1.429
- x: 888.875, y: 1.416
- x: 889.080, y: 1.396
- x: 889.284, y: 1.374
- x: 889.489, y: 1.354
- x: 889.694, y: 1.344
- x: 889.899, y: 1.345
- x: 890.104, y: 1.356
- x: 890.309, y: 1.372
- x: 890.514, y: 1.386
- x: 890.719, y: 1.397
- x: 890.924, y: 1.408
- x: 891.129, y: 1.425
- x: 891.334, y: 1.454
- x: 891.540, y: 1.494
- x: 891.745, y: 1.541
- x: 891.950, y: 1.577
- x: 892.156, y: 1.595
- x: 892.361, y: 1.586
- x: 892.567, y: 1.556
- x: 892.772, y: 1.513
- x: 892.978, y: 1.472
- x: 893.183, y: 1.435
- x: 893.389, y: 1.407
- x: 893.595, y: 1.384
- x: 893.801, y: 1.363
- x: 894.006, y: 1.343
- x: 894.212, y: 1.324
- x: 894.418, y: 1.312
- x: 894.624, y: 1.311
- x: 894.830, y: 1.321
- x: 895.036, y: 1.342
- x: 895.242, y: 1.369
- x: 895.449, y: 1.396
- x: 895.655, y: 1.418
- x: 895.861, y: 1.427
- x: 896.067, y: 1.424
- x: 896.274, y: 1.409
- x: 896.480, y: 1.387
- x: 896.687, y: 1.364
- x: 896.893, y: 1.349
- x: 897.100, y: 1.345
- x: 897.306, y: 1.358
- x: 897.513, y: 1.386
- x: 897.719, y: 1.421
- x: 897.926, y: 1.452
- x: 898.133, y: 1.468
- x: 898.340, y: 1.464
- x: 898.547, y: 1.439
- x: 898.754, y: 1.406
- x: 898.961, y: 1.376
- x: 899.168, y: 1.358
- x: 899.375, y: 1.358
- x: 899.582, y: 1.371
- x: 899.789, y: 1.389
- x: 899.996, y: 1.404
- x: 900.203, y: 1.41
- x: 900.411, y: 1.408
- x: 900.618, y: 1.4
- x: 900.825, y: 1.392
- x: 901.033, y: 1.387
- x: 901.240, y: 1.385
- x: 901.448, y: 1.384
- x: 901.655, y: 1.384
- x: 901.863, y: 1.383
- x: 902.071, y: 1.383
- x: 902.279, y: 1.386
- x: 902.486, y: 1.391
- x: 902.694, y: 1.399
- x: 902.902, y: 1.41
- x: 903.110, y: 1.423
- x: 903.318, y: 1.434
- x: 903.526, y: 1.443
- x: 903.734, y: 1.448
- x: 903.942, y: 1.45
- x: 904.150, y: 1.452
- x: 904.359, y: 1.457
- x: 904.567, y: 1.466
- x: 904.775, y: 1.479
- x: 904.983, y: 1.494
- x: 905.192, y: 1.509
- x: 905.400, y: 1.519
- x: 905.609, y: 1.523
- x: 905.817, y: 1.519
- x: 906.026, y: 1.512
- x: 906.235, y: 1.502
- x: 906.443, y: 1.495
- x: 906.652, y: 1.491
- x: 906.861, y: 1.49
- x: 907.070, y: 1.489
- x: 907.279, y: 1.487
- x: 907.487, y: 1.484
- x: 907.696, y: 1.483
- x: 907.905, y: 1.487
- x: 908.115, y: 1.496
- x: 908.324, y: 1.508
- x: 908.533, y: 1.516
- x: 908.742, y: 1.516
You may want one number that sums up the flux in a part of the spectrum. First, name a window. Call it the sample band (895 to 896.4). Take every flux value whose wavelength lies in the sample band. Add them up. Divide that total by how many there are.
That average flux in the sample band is 1.40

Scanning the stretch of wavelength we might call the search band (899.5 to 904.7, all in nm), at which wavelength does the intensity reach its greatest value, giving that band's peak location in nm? 904.567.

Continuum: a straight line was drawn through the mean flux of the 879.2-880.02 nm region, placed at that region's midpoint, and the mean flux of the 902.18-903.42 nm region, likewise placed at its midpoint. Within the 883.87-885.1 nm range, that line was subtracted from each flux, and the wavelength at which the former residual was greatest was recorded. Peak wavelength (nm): 884.180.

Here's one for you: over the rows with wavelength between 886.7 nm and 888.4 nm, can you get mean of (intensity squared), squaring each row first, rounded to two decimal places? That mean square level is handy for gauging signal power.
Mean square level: 2.04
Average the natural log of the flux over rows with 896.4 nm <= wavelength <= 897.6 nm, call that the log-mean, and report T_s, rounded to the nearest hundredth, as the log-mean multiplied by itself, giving 0.10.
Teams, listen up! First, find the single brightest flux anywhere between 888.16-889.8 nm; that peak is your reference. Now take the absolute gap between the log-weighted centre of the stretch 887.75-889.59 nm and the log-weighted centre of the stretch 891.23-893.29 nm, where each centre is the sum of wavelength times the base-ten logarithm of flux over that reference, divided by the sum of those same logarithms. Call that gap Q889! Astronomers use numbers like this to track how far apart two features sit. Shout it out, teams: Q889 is 2.97 nm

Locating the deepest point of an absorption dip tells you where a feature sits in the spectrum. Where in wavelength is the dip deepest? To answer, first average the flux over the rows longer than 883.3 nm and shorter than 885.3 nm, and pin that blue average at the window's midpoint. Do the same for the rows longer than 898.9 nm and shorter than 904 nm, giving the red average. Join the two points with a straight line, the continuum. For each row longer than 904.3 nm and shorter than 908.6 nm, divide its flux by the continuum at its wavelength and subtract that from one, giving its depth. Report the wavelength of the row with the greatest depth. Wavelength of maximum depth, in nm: 904.359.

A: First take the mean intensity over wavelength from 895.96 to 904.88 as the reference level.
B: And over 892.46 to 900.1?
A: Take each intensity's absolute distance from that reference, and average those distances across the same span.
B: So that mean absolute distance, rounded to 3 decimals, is 0.045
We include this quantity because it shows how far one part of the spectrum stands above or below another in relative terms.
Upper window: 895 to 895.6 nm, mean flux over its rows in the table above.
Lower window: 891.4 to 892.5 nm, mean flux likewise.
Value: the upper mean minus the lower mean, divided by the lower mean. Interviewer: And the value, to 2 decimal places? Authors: -0.12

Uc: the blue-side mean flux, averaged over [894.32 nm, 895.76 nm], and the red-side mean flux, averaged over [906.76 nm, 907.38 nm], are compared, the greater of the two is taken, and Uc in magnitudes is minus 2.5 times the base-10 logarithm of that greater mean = -0.432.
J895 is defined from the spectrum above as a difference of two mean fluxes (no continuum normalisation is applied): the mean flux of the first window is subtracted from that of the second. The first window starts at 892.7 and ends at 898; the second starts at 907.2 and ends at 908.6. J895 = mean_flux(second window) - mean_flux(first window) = 0.11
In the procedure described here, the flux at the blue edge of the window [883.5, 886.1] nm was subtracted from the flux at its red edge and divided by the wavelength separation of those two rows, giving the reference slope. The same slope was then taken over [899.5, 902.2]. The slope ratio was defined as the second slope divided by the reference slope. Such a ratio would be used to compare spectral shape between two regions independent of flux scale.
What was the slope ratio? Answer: 0.29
